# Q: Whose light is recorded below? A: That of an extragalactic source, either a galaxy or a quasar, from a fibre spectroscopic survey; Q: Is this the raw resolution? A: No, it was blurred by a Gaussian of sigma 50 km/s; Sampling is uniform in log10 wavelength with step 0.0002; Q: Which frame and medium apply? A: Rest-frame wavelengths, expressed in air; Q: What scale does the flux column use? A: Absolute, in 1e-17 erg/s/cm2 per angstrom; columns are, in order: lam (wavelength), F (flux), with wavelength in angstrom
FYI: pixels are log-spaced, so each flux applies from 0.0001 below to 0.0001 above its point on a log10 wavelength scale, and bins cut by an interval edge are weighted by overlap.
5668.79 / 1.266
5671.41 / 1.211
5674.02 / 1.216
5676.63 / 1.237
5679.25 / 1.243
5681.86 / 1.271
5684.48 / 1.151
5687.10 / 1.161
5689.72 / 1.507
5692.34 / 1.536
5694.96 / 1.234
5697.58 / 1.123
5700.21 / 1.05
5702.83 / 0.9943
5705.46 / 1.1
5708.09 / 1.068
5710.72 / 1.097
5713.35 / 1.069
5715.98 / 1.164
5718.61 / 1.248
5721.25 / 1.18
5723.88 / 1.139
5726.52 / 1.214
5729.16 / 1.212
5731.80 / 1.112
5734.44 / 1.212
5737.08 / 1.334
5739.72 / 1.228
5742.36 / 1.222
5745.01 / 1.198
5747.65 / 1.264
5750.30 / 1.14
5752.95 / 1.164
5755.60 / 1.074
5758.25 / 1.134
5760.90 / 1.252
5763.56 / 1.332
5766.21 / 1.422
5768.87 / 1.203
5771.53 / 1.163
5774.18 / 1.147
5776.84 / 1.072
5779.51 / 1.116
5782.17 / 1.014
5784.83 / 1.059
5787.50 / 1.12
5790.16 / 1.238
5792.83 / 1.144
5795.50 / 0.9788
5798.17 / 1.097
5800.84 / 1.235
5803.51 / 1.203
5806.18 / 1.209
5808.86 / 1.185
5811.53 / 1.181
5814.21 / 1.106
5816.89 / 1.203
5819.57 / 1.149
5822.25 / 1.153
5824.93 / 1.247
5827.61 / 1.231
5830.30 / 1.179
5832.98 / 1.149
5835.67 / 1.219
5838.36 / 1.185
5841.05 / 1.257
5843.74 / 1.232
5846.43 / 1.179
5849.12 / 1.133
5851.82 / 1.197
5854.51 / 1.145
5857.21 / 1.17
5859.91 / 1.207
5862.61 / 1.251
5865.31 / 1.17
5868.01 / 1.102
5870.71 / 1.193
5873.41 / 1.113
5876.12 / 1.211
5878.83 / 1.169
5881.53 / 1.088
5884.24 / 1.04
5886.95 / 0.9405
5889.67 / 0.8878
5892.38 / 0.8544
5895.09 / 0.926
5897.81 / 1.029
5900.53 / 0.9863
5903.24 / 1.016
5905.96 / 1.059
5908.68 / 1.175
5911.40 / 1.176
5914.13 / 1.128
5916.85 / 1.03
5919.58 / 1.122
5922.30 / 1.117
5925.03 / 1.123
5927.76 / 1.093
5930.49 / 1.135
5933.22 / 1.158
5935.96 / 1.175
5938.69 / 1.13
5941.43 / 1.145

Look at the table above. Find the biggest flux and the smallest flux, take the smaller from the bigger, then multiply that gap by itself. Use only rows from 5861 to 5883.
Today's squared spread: 0.027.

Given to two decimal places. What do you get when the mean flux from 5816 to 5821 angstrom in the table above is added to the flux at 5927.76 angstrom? 2.27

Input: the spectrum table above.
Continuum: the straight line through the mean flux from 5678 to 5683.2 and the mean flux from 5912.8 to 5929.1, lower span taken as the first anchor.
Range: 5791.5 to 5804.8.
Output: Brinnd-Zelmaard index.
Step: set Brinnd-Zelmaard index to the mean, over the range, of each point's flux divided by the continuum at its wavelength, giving 0.96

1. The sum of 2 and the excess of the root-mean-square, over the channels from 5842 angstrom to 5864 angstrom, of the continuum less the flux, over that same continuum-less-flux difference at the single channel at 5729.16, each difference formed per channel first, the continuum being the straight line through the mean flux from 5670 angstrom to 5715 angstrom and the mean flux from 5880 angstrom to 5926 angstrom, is 2.17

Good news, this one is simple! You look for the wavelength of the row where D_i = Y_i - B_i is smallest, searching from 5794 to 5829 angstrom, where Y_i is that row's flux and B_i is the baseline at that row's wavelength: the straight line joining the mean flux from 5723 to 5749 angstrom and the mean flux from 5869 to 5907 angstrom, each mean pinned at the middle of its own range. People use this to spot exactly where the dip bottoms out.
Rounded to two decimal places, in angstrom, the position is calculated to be 5795.50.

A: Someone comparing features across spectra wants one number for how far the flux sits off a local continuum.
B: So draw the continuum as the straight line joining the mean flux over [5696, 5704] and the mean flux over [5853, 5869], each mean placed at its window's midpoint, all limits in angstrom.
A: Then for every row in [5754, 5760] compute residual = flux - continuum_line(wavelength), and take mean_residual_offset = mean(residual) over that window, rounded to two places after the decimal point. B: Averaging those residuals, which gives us 0.01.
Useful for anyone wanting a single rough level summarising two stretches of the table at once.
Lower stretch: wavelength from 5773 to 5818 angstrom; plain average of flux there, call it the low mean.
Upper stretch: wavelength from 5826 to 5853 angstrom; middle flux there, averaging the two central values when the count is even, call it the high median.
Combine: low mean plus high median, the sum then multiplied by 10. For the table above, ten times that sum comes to 23.3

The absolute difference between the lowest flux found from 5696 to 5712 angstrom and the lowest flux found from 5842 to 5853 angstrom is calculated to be 0.14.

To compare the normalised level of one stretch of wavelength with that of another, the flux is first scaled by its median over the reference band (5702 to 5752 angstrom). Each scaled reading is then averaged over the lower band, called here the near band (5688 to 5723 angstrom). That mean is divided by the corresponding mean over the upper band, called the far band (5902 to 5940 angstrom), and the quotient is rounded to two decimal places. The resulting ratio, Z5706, 1.06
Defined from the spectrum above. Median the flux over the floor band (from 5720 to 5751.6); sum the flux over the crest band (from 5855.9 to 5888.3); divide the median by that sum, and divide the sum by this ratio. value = 154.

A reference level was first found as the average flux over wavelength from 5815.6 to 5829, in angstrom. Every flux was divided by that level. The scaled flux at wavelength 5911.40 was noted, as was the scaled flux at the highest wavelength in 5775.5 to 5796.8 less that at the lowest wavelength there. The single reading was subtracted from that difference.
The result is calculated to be -1.1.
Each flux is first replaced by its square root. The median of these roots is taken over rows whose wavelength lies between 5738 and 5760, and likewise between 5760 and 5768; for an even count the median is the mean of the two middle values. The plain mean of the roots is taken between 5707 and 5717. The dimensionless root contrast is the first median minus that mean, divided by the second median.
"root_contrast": 0.03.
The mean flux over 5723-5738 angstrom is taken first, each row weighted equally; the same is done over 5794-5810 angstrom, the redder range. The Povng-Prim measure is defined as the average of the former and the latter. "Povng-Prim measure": 1.18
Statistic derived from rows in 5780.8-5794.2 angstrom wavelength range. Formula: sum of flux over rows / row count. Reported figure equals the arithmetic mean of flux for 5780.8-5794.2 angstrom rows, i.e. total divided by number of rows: 1.11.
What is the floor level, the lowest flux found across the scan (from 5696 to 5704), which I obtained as 0.9943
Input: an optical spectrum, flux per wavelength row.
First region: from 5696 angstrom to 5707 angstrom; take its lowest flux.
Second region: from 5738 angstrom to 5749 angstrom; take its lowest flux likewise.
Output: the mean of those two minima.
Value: 1.10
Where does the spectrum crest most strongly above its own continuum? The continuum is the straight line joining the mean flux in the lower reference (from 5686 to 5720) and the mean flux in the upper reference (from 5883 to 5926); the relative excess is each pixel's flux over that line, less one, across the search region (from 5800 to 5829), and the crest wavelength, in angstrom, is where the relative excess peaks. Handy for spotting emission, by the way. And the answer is 5824.93 angstrom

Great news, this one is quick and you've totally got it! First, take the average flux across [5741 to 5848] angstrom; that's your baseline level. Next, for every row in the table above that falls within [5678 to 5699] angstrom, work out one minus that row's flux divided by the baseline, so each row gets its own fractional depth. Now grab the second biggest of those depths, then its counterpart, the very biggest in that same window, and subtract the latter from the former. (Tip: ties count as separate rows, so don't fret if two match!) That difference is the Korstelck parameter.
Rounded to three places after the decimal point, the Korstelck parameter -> -0.024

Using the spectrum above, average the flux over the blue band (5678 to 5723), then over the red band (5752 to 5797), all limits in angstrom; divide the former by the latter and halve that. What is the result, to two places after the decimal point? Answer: 0.51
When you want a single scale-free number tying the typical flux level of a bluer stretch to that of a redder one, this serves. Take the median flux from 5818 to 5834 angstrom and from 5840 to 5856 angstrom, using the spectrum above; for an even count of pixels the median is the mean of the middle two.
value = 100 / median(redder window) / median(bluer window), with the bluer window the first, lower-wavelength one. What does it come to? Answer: 72.2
